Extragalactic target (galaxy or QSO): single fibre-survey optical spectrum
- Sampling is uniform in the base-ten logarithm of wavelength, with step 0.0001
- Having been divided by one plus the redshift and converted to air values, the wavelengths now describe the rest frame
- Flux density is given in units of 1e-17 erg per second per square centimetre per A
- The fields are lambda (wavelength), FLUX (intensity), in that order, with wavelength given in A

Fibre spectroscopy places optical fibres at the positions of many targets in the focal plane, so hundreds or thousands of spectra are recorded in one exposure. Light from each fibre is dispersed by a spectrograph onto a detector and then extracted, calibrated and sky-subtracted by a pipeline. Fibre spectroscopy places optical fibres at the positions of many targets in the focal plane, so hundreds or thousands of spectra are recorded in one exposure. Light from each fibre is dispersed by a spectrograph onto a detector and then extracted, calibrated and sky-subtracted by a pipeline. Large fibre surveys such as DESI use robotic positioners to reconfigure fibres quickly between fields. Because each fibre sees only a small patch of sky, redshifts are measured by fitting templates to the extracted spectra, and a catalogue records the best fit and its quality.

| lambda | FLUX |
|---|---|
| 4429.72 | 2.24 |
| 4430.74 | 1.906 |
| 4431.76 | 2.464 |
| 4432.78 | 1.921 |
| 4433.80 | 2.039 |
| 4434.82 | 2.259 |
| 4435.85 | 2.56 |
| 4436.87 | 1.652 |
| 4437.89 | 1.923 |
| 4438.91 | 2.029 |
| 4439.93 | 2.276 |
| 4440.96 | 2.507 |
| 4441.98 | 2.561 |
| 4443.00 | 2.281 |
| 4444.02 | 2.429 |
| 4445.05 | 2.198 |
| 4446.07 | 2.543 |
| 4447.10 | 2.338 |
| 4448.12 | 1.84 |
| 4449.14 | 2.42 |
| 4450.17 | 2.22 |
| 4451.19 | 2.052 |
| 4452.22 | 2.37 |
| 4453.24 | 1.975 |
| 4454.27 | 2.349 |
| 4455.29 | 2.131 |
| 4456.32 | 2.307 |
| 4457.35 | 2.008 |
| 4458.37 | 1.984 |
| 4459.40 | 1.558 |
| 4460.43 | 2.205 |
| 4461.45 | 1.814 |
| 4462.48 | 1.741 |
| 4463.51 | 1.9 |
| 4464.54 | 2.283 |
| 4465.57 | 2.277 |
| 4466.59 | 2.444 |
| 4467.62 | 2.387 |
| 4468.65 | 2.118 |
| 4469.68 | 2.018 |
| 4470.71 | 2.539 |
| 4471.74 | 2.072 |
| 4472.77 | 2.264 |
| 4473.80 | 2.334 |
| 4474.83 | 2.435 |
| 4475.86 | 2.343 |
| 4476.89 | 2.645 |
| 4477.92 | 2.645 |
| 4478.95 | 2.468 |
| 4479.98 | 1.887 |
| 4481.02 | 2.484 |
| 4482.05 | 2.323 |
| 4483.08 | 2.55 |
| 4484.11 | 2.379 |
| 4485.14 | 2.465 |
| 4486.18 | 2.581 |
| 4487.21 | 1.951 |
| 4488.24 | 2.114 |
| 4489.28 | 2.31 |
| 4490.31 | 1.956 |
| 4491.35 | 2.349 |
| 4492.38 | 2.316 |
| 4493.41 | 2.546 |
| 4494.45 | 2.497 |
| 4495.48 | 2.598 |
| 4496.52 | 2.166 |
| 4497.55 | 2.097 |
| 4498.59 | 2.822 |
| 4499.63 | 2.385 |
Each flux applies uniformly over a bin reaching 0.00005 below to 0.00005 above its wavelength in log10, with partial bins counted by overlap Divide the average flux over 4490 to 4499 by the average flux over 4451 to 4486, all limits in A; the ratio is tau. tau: 1.06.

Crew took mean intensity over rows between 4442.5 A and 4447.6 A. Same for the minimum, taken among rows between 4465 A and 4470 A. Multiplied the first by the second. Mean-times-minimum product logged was 4.8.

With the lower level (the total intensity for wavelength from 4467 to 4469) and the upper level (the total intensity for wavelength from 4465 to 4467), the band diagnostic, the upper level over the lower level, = 1.05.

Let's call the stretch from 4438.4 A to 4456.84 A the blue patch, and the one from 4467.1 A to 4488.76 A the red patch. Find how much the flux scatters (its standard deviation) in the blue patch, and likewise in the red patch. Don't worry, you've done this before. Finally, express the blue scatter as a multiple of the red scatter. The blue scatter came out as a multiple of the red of 0.9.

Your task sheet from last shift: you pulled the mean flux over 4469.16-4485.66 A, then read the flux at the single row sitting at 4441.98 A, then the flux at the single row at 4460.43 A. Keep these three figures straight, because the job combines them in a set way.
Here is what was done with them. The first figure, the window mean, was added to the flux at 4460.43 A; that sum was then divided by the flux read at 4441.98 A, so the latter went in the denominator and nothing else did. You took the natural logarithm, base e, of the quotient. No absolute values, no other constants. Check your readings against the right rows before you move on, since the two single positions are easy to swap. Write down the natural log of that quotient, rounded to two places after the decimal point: 0.58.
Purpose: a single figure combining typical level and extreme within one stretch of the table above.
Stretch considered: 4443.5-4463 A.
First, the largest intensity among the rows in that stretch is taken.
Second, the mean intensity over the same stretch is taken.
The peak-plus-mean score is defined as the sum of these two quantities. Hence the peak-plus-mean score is 4.67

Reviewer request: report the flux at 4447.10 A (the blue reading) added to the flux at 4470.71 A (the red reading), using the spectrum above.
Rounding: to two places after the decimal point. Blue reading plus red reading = 4.88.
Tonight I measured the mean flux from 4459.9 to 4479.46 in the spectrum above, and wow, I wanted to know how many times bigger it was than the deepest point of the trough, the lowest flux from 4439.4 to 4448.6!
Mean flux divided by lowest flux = 1.23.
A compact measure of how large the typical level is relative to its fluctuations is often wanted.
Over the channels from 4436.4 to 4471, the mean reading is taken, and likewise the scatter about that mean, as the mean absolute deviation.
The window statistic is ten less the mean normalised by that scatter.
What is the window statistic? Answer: 0.21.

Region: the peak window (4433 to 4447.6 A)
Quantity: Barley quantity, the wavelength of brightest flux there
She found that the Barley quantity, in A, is 4441.98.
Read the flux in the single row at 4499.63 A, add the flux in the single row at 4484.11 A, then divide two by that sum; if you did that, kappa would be 0.420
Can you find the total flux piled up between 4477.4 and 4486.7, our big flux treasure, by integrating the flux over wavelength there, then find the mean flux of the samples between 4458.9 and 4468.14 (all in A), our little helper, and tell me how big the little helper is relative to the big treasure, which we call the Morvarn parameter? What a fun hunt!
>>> 0.092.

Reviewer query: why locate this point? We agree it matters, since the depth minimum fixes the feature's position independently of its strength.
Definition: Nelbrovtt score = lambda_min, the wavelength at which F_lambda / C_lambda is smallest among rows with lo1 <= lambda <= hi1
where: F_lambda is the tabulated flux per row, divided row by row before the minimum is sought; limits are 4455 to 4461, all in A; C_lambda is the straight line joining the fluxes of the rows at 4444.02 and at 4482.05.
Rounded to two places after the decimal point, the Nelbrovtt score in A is 4459.40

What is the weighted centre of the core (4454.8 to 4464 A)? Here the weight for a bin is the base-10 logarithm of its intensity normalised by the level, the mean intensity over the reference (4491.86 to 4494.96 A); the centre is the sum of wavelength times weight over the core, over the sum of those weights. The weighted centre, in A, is 4460.1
